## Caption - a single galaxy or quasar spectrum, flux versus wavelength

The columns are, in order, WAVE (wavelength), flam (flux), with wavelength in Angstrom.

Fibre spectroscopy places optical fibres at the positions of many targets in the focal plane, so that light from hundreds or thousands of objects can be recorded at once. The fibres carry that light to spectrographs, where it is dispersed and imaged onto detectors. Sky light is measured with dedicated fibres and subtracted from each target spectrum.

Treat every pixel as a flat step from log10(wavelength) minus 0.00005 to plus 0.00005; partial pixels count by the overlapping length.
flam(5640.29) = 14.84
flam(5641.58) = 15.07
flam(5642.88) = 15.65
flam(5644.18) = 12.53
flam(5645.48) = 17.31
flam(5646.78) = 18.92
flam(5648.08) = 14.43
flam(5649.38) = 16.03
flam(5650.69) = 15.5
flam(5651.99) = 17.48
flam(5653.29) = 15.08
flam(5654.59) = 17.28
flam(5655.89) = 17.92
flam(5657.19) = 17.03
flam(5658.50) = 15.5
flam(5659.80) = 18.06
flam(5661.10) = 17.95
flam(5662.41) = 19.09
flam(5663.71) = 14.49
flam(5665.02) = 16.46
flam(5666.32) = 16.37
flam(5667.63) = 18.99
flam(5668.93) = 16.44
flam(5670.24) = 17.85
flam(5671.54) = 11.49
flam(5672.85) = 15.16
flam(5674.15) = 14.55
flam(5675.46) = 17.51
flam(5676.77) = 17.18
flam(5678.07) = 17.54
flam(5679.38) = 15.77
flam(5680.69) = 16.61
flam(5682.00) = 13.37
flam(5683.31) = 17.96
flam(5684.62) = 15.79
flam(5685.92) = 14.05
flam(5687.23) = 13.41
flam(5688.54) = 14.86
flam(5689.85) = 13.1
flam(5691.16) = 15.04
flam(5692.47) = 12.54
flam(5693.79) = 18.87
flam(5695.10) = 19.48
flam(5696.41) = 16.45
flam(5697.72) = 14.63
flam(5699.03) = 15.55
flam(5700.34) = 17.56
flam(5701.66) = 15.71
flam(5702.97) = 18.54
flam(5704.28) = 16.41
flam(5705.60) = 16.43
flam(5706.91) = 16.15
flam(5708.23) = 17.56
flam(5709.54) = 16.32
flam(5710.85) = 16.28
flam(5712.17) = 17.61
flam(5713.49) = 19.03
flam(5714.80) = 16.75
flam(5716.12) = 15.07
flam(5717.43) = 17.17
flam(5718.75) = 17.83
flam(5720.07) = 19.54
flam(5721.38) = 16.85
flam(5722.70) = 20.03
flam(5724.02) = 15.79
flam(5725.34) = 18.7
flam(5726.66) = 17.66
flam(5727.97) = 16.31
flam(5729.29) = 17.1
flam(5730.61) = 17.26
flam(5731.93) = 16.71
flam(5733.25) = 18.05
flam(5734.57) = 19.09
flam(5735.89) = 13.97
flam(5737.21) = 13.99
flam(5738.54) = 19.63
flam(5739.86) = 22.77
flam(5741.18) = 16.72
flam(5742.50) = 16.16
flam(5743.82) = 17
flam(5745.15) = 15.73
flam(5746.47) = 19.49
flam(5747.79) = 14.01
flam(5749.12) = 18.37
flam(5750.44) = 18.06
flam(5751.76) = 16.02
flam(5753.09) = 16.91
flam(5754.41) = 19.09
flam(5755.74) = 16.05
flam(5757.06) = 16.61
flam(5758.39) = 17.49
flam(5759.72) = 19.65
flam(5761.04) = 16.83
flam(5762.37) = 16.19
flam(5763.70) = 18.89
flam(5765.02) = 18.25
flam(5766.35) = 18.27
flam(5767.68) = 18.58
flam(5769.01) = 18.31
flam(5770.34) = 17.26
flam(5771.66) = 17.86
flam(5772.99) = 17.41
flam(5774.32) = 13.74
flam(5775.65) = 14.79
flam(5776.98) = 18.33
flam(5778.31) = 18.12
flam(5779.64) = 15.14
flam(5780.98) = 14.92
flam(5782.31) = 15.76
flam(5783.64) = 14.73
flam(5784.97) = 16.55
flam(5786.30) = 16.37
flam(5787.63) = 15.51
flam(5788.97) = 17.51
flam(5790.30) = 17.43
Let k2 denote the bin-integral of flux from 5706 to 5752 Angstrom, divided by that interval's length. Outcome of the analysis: 17.3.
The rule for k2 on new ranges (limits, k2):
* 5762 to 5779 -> 17.4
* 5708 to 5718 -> 17.0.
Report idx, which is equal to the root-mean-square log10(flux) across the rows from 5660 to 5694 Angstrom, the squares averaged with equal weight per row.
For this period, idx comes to 1.20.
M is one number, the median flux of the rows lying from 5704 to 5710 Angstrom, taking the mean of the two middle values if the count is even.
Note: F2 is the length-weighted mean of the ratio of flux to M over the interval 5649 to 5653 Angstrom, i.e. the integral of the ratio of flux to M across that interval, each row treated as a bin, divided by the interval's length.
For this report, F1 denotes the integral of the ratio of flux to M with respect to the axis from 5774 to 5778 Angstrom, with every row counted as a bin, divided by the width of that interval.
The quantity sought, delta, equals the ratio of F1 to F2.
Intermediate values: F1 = 0.98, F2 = 0.99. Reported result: 0.99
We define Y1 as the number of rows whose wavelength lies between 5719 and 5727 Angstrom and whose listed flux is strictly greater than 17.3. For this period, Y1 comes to 4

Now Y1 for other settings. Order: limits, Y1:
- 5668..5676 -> 2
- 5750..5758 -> 2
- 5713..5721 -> 3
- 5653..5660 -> 2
